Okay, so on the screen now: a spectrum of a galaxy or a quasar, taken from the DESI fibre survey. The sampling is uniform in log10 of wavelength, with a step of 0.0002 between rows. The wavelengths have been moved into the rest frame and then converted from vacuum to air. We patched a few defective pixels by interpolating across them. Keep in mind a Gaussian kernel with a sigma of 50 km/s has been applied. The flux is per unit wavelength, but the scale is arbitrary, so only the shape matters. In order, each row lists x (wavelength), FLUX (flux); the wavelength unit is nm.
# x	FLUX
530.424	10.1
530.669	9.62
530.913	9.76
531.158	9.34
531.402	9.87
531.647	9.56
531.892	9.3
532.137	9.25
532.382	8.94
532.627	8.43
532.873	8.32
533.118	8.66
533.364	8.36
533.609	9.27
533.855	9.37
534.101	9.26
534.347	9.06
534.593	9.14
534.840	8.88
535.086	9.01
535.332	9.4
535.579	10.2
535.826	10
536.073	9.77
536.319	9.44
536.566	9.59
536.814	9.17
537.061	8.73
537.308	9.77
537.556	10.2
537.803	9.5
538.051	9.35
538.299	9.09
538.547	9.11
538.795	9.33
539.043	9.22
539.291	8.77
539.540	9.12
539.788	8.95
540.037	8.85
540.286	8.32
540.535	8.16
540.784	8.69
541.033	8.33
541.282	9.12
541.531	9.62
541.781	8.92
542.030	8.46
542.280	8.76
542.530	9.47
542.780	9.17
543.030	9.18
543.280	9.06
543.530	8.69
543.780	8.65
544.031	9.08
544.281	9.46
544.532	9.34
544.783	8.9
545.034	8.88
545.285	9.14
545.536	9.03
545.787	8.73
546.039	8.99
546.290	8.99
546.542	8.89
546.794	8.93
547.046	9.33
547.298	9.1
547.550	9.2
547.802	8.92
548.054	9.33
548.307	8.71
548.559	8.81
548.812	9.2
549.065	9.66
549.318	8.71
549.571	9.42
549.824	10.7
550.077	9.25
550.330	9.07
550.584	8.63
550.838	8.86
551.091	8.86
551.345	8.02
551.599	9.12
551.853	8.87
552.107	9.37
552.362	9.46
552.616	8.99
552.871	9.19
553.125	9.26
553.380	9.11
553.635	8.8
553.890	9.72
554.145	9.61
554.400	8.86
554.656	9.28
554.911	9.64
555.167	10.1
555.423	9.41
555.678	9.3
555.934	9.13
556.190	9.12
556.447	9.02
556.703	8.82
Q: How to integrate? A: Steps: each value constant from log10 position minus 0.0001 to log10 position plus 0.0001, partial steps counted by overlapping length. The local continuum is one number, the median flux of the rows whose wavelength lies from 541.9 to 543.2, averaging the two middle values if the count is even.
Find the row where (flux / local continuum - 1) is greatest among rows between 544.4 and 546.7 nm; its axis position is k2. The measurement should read 544.532 nm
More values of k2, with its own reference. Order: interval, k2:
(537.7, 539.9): 537.803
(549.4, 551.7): 549.824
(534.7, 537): 535.579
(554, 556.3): 555.167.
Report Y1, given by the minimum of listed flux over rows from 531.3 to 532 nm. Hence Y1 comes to 9.3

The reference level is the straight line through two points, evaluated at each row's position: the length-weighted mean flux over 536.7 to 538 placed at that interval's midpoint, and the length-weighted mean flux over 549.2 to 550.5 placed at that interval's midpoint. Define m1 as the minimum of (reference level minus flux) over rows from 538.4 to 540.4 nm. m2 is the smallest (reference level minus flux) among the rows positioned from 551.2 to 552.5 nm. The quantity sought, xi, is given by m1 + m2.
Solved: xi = 0.1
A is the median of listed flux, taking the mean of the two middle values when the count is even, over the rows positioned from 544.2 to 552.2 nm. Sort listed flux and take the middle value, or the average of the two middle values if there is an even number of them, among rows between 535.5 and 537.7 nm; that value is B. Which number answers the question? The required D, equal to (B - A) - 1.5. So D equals -0.7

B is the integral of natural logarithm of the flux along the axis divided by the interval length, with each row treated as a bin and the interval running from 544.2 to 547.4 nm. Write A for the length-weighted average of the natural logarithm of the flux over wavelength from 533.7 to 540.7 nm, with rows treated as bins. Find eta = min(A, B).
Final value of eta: 2.20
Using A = 2.22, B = 2.20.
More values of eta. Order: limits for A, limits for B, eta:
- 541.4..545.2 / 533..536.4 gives 2.20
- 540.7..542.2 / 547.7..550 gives 2.18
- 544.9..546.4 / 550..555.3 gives 2.19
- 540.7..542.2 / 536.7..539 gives 2.18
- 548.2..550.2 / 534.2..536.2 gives 2.23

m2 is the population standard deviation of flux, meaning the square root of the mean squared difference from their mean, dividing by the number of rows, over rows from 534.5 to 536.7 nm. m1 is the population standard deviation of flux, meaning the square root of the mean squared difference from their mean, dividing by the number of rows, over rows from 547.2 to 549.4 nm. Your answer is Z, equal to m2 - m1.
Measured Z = 0.12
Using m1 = 0.30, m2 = 0.420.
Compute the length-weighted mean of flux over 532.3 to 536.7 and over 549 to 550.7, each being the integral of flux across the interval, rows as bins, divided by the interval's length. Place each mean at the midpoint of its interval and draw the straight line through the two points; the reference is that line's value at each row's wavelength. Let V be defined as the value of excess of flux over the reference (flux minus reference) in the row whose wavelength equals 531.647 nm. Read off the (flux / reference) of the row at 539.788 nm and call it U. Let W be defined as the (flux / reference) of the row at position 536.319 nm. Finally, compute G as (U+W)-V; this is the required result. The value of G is 1.6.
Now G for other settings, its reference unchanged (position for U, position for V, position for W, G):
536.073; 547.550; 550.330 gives 2.2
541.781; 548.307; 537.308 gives 2.6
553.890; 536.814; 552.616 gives 2.0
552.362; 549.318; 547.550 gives 2.6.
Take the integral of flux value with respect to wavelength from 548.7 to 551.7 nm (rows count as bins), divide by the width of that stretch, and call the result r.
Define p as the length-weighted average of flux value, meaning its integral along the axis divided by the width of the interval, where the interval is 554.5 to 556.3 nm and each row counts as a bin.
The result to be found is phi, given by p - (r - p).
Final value 9.7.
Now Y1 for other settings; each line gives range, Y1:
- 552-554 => 8.8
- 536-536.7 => 9.44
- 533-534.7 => 8.36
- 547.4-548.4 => 8.71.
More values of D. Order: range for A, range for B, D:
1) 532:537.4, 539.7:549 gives -1.8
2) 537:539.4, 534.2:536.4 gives -1.4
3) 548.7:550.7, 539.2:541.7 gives -1.9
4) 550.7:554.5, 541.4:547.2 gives -1.6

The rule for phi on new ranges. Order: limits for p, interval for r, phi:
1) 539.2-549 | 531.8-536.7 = 8.7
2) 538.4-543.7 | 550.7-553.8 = 8.8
